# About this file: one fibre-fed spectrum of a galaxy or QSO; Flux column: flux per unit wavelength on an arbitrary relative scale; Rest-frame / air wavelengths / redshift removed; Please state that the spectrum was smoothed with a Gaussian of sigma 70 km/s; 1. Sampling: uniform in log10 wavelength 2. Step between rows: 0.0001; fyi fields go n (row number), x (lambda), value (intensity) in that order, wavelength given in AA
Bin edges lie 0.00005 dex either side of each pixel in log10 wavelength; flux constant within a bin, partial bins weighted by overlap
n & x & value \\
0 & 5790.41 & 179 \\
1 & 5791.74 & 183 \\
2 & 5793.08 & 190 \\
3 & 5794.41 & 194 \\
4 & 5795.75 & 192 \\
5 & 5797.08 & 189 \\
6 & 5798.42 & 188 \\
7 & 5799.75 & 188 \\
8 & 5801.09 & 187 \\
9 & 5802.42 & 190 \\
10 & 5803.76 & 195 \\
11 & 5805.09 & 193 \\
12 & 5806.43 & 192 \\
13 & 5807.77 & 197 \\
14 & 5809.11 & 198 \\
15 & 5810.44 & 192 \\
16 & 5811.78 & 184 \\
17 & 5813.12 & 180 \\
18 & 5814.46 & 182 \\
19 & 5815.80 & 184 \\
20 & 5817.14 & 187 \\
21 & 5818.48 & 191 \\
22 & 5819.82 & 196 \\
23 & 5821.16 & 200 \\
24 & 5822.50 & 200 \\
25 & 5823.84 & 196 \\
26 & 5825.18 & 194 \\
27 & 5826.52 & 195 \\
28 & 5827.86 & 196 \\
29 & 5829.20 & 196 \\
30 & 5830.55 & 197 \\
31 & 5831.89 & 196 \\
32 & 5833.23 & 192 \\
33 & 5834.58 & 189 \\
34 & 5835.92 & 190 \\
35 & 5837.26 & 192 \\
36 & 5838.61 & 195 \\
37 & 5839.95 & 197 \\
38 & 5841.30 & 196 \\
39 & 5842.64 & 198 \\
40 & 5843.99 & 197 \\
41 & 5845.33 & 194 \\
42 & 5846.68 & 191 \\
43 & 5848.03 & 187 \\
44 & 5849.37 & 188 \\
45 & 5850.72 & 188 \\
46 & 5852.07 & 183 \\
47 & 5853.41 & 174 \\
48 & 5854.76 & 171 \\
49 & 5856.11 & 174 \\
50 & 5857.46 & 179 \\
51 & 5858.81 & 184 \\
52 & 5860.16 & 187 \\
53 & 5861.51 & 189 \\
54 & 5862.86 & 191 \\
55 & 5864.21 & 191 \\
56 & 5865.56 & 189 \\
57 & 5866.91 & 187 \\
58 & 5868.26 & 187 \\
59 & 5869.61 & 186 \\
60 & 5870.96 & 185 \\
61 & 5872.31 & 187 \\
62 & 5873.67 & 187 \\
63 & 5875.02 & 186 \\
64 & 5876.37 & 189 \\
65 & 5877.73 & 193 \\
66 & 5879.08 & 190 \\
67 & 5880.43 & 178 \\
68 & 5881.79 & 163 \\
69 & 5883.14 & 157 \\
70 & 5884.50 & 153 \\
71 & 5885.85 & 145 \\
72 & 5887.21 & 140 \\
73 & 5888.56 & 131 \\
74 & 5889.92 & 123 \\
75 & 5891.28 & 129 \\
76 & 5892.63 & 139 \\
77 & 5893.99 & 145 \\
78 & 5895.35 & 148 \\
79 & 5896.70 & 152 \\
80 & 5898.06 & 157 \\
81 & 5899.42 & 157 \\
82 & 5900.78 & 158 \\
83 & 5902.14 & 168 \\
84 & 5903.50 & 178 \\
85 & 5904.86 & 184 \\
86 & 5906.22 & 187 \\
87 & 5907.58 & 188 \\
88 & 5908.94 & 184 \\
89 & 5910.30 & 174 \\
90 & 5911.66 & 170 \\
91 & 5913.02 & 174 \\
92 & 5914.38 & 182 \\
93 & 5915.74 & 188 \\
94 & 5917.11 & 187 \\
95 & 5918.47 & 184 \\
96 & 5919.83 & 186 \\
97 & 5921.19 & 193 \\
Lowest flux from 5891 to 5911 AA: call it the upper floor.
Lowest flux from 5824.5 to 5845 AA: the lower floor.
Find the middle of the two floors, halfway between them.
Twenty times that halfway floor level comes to 3180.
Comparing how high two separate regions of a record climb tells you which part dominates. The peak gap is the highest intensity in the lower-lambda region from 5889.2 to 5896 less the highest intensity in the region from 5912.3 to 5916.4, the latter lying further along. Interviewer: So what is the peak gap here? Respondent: -40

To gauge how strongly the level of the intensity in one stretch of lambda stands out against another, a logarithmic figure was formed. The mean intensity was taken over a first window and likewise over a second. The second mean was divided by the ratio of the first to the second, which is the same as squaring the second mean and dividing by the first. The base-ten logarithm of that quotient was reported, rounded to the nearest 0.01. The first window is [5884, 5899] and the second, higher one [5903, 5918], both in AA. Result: 2.37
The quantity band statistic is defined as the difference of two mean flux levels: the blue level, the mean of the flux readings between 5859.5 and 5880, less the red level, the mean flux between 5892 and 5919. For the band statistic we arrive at 18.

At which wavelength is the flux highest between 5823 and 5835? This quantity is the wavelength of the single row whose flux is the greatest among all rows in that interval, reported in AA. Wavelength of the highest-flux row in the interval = 5830.55 AA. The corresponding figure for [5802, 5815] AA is 5809.11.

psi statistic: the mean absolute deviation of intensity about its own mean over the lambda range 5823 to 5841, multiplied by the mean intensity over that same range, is 423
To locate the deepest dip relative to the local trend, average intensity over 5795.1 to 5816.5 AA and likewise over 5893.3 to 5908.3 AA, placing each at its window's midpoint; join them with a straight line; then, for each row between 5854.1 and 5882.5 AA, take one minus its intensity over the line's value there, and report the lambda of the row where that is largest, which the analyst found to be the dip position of 5881.79 AA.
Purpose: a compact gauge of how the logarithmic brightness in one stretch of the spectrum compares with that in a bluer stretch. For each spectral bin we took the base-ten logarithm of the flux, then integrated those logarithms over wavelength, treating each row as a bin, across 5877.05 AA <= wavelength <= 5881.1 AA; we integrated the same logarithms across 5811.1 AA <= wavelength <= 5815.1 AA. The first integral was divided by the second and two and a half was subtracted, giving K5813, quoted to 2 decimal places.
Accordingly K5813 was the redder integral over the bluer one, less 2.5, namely -1.48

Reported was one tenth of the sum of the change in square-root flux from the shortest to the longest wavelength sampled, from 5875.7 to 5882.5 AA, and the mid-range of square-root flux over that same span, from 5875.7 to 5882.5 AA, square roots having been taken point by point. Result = 1.235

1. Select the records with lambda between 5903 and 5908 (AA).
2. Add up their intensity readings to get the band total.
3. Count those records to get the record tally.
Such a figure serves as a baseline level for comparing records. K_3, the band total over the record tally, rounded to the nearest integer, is 184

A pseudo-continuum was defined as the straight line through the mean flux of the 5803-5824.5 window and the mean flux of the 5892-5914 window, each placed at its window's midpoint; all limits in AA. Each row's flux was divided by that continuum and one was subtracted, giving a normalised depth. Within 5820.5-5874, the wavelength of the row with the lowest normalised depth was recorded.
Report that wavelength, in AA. 5854.76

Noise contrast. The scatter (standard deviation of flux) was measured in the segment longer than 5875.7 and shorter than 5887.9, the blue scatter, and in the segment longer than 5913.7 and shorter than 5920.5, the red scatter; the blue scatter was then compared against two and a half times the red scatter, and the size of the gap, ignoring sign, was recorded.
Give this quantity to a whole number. 14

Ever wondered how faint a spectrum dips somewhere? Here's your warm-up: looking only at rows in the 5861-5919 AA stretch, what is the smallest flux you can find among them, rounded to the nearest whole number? 123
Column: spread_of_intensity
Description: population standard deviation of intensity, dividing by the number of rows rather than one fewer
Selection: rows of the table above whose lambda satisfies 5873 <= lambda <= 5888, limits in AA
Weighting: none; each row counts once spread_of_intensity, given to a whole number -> 19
